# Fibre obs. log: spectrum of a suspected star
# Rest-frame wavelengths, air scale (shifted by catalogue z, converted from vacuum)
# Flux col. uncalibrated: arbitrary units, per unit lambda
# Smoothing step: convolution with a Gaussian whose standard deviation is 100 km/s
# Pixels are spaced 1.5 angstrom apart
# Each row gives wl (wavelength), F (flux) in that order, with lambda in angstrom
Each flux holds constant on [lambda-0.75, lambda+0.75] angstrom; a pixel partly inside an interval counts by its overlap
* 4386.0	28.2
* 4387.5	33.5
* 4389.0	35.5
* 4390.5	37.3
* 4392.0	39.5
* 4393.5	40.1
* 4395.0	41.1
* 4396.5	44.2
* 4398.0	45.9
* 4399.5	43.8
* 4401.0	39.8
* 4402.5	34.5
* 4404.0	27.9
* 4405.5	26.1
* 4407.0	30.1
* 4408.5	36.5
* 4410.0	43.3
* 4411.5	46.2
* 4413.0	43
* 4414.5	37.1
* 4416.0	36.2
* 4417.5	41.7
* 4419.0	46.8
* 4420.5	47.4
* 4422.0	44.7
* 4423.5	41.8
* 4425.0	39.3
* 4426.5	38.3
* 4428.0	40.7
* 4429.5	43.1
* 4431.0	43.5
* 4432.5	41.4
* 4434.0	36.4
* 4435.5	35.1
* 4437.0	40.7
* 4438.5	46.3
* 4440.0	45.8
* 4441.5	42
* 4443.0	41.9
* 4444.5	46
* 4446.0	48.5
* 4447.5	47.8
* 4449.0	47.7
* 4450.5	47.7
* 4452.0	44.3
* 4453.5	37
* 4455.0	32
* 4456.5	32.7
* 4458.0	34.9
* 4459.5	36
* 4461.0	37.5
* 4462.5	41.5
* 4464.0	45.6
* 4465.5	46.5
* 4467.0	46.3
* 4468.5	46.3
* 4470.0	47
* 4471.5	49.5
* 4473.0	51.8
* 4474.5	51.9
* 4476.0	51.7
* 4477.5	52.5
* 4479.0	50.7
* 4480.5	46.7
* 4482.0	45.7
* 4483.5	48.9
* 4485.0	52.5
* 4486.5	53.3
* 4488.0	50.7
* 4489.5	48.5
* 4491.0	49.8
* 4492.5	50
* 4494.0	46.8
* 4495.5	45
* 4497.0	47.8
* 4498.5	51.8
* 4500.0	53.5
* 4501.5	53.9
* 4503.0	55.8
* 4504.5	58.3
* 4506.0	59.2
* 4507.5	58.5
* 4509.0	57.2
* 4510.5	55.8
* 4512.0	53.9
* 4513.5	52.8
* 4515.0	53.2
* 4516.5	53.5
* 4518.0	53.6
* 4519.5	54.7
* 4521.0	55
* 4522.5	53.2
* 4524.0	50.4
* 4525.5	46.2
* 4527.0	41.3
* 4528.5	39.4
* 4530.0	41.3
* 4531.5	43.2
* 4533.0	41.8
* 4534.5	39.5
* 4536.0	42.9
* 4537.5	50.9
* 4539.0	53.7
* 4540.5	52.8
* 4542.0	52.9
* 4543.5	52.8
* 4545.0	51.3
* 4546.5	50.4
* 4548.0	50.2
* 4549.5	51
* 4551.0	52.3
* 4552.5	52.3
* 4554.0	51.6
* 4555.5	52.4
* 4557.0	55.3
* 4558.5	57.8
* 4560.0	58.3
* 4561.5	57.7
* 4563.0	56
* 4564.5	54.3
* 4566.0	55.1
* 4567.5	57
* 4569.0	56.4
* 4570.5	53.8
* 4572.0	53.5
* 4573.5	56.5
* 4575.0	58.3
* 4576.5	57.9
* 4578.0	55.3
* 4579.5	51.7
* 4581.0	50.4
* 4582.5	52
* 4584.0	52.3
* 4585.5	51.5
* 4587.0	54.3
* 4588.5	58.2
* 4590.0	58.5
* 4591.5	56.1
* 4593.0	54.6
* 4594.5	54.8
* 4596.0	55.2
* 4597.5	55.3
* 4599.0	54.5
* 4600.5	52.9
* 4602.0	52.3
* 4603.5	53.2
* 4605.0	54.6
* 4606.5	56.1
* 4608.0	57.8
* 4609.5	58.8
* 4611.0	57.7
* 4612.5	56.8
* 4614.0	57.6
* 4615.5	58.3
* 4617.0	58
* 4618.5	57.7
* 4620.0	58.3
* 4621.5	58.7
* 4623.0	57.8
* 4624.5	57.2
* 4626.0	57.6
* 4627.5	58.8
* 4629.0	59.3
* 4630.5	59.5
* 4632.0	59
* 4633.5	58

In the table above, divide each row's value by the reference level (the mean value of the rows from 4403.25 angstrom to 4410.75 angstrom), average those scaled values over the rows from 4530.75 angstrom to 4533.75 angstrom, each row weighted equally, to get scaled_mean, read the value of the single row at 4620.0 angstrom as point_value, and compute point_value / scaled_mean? 45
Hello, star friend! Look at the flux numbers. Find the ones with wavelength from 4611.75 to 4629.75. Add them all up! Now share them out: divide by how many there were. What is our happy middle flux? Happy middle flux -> 58.0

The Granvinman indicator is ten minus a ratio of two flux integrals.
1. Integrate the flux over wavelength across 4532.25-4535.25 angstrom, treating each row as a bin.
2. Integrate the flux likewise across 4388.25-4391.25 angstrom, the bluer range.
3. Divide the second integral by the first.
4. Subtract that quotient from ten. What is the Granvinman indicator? 9.10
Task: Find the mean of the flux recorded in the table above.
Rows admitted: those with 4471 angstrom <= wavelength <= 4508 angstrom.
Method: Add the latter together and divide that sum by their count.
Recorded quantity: 51.4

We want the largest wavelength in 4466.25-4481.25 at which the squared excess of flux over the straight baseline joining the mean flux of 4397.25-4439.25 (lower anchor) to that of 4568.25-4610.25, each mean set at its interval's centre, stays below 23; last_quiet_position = 4480.5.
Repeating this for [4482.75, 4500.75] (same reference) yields 4497.0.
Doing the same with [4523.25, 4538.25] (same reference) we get 4537.5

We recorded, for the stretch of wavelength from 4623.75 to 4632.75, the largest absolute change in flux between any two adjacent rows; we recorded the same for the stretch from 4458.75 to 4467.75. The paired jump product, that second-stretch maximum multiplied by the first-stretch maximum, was 4.9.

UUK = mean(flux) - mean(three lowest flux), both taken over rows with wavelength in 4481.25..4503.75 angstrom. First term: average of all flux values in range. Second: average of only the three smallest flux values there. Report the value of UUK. 4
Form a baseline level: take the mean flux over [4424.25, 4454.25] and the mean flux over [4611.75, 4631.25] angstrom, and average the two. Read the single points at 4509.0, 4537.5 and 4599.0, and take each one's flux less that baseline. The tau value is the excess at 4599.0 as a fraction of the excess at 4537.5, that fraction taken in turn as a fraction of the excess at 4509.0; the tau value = 1.2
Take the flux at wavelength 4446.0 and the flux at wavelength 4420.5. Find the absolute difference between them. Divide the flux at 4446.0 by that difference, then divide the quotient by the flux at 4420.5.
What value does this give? 0.93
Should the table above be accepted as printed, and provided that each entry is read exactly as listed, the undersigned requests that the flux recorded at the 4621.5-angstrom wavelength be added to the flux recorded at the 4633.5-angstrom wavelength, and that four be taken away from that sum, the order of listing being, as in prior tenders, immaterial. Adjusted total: 113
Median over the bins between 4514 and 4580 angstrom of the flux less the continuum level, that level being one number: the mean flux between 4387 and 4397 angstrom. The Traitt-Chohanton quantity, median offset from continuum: 14.3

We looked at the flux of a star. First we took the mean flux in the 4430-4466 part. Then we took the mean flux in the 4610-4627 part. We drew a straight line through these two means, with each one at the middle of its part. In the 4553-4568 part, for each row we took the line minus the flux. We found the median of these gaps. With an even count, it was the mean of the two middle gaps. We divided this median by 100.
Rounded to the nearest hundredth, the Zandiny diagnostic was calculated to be -0.03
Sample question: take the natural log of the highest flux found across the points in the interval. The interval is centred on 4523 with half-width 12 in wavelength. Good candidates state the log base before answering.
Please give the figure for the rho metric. 4.01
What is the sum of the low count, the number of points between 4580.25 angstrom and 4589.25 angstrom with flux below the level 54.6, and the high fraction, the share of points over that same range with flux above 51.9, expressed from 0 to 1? 5.7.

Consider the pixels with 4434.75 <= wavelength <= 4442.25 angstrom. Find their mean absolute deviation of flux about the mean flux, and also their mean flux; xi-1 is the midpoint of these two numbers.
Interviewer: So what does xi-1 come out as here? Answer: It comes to 23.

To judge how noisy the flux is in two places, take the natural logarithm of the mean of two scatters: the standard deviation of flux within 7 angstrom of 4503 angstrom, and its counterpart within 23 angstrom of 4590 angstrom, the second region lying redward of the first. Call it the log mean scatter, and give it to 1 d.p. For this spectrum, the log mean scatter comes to 1.1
